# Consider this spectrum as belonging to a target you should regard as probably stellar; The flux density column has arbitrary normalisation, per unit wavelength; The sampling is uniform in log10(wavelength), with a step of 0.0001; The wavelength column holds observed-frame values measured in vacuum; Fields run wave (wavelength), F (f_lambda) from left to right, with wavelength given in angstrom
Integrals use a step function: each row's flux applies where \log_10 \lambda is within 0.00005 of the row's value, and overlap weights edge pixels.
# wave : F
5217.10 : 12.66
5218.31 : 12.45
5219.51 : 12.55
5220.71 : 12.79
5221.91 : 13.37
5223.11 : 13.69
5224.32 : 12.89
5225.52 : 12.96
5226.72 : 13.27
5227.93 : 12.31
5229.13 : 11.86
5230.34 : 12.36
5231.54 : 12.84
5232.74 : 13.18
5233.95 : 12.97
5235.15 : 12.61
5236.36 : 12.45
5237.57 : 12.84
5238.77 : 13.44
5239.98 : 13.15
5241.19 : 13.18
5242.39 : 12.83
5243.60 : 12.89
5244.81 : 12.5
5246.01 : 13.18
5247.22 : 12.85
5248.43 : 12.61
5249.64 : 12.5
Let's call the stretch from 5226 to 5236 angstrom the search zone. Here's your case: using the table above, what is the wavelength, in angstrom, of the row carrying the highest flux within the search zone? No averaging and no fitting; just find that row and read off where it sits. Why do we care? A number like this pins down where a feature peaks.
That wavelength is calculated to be 5226.72 angstrom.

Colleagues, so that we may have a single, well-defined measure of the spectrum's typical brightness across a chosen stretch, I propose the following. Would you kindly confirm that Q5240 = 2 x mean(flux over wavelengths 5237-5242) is 26.3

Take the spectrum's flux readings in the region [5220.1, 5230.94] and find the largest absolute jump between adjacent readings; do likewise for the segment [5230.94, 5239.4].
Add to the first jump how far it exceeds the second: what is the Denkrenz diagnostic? 1.32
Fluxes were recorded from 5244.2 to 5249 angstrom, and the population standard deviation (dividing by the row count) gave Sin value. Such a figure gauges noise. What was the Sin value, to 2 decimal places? 0.26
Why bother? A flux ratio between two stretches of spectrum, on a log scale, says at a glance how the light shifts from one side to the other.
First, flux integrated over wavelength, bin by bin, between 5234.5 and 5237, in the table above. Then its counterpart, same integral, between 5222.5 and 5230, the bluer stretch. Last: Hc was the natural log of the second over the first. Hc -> 1.1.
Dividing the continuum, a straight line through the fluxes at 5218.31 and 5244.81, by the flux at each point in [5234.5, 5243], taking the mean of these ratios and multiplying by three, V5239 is 2.90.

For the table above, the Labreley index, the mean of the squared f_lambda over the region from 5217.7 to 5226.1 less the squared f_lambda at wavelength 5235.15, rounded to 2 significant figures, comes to 9.0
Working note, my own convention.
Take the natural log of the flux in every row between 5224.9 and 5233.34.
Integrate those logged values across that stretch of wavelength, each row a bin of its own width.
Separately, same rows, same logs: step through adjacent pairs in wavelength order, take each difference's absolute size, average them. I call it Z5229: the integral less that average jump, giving 21.4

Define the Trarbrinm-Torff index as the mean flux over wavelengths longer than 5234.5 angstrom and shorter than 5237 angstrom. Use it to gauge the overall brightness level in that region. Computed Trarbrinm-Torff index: 12.5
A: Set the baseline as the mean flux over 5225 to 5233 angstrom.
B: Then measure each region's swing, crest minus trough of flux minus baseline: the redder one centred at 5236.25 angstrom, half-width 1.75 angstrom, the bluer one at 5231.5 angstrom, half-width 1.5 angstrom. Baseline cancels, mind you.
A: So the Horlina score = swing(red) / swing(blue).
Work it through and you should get 0.476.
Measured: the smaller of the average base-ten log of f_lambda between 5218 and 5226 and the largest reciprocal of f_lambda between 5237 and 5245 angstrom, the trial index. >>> 0.080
